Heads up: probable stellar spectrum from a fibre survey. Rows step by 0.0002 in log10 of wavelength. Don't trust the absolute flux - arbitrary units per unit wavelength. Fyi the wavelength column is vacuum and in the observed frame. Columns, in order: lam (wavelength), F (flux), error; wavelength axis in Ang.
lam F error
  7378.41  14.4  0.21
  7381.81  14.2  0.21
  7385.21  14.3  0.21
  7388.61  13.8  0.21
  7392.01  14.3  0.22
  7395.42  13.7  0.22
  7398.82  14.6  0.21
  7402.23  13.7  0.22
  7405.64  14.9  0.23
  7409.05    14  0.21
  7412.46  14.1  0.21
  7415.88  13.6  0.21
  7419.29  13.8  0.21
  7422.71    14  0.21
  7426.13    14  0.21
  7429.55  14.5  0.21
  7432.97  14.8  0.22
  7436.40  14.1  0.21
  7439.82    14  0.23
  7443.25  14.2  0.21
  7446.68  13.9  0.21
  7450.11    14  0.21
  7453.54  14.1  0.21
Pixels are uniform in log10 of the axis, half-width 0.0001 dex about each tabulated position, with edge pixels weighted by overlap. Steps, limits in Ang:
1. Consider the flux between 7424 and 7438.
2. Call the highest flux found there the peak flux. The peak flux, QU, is 14.8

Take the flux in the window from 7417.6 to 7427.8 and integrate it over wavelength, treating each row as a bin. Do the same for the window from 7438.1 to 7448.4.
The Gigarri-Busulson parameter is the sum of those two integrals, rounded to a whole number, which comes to 287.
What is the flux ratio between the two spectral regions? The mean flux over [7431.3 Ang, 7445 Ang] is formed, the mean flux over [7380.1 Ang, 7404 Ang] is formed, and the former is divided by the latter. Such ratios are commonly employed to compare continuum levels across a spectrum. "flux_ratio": 1.01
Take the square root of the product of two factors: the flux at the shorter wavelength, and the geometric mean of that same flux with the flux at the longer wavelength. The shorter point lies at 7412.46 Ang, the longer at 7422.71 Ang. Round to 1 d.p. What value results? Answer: 14.1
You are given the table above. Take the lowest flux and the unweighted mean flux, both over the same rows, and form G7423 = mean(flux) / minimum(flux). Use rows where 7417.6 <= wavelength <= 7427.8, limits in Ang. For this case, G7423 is 1.01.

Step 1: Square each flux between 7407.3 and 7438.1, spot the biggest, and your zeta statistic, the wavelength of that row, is 7432.97 Ang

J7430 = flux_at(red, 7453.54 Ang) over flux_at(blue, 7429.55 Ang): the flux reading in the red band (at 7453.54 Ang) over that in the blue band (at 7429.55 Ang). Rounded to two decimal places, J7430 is 0.97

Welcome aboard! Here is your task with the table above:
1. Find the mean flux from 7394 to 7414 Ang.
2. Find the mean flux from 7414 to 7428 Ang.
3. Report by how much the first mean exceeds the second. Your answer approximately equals 0.3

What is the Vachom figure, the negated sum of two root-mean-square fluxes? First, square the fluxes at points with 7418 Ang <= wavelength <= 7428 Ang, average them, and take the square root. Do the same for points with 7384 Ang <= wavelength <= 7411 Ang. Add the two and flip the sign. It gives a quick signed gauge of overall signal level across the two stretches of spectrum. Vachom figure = -28.1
